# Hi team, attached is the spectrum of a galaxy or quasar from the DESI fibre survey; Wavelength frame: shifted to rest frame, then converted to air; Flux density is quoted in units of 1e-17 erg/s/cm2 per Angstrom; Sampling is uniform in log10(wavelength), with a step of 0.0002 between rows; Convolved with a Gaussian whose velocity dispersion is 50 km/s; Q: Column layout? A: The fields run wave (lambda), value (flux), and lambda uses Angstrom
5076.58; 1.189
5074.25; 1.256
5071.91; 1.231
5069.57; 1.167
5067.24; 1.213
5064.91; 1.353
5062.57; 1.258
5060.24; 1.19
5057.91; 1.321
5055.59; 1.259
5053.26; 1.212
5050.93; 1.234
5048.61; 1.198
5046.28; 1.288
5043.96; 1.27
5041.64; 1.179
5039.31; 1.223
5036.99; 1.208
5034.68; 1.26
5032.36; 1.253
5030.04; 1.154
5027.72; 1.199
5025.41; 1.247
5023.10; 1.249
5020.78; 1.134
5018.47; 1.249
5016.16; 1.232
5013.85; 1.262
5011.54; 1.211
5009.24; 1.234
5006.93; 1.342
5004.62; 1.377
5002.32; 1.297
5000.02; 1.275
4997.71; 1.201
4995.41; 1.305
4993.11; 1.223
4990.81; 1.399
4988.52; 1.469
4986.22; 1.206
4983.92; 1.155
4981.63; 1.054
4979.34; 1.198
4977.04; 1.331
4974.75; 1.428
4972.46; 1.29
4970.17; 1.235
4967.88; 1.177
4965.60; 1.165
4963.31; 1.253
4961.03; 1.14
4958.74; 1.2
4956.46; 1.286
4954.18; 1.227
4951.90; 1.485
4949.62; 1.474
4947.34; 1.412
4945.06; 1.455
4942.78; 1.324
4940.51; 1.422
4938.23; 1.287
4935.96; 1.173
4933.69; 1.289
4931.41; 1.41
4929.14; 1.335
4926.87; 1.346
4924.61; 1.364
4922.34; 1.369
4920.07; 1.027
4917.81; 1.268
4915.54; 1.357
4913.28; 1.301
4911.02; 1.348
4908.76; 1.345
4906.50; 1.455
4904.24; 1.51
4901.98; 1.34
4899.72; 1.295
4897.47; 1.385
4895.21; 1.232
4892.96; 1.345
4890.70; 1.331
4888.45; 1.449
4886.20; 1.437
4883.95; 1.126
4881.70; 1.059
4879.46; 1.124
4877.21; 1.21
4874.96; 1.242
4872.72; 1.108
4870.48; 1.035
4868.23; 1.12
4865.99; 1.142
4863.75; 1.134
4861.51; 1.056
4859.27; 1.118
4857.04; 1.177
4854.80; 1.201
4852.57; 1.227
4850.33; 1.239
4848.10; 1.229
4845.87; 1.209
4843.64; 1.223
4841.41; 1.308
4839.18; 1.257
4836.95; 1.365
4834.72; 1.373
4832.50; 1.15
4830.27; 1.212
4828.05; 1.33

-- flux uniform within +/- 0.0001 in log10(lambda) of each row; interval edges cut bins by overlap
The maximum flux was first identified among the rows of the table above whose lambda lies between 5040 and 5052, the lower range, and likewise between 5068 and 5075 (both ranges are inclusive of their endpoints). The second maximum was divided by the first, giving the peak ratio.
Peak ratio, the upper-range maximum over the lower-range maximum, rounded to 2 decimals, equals 0.98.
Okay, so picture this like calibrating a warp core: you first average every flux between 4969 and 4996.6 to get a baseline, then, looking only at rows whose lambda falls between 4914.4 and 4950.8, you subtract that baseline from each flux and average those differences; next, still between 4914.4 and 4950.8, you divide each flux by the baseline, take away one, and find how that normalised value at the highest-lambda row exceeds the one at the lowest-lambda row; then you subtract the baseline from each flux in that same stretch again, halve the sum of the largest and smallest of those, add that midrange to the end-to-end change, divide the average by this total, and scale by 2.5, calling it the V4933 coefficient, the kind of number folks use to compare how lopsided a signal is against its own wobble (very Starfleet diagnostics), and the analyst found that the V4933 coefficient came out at 2.1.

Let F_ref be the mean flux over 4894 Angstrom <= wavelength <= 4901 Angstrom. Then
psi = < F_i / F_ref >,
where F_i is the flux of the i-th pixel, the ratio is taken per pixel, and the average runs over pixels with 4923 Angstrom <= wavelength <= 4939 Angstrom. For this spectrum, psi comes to 1.01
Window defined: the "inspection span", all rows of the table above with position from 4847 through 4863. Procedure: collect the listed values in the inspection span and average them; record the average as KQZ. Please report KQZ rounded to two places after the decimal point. 1.18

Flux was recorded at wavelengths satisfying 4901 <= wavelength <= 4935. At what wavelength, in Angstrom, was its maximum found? 4904.24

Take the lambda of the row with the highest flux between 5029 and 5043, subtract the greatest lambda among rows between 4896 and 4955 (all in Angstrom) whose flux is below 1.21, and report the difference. 98.7 Angstrom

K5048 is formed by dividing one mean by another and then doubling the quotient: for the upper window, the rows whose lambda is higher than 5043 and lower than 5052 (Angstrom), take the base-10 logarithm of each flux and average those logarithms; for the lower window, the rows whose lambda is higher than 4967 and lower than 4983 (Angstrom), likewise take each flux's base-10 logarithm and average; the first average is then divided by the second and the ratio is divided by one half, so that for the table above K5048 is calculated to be 2.1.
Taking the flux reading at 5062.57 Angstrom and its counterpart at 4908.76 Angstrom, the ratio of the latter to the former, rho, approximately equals 1.07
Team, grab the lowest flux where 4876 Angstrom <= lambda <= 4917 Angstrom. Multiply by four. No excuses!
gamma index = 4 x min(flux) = 4.2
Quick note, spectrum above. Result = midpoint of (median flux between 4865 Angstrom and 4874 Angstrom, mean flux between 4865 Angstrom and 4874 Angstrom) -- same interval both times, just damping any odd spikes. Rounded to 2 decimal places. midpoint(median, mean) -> 1.11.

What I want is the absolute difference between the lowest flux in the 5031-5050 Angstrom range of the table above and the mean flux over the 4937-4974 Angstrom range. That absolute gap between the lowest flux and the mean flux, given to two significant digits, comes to 0.12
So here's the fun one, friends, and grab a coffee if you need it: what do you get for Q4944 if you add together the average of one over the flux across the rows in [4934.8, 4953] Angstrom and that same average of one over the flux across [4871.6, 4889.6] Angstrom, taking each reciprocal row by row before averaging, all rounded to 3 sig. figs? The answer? 1.56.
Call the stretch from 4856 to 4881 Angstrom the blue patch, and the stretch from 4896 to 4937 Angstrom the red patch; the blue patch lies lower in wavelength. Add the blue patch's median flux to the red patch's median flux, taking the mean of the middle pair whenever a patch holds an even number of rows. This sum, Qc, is 2.47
